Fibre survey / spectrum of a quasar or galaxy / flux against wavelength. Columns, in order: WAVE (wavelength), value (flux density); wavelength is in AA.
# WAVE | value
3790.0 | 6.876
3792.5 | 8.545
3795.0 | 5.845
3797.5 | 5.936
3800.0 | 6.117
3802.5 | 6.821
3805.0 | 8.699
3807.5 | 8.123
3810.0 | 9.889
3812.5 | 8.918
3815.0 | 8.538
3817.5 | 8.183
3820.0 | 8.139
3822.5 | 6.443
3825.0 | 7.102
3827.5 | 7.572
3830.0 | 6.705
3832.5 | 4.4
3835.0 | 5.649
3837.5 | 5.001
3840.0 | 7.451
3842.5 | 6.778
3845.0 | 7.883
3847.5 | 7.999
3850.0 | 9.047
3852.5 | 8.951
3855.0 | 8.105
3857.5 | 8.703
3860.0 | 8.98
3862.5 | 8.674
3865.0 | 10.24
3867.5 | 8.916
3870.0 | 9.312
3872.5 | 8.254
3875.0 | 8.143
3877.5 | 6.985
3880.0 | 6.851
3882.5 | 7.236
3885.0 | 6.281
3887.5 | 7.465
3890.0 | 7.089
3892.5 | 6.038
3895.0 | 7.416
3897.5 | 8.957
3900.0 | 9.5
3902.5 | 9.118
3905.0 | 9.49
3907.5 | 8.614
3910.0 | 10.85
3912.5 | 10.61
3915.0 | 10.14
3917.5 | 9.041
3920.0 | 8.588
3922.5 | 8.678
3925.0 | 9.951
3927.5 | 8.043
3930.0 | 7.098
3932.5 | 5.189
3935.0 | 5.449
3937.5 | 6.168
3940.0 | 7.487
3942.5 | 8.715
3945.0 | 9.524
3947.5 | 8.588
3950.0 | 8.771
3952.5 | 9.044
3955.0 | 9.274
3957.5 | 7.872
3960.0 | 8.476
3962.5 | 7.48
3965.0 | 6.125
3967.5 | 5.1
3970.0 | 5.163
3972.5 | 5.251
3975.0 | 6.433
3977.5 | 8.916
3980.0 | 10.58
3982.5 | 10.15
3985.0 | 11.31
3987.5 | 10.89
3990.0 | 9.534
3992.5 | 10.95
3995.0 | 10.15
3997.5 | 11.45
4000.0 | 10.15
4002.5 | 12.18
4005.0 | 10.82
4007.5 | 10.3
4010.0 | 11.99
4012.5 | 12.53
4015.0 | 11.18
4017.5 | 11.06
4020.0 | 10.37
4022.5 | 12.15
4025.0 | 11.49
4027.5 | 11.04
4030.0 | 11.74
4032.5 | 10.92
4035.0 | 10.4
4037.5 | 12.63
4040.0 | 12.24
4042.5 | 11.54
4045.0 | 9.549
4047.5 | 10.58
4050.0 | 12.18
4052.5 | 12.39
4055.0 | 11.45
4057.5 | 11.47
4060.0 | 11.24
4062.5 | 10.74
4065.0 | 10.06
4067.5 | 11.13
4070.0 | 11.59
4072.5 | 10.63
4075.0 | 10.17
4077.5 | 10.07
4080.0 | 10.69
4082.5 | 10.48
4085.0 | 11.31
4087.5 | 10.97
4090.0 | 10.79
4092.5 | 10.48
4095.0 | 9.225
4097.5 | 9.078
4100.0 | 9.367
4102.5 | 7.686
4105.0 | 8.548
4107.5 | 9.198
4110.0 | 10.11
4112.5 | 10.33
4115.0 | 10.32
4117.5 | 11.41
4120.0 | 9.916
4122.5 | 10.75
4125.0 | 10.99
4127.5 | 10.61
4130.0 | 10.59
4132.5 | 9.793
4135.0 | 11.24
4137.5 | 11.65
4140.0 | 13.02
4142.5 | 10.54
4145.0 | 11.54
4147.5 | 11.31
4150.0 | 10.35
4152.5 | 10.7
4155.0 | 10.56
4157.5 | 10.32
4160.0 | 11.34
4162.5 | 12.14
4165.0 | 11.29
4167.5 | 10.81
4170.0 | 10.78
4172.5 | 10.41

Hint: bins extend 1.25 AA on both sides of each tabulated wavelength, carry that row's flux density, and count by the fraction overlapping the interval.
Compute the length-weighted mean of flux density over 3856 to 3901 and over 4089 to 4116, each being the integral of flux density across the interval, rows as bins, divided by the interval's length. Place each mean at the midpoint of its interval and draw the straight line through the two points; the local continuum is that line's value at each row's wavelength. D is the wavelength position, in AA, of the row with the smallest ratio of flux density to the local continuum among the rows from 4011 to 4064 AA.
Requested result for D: 4045.0 AA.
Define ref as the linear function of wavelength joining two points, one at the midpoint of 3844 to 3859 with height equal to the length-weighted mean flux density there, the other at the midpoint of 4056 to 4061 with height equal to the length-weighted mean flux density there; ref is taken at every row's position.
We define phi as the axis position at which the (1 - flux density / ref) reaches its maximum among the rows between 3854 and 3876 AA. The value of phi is 3875.0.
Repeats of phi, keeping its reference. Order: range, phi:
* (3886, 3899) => 3892.5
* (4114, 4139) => 4132.5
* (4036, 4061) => 4045.0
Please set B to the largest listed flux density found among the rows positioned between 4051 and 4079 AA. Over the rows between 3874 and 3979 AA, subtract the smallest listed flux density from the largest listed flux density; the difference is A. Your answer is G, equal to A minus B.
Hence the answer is -6.6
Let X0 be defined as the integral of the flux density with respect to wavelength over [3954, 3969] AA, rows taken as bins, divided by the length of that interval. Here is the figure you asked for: 7.3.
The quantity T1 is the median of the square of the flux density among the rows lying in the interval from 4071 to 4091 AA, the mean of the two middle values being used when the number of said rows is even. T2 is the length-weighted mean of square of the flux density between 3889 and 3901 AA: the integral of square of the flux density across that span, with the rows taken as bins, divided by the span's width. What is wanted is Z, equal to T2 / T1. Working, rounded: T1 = 114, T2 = 62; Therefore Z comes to 0.5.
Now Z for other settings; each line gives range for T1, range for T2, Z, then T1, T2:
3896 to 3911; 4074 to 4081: 1.2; 87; 106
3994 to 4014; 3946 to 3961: 0.6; 124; 76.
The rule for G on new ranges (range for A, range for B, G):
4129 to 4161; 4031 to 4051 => -9.4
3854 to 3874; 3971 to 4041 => -10.5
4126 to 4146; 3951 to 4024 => -9.3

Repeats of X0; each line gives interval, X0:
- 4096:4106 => 8.7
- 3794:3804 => 6.3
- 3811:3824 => 8.1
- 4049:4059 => 11.8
